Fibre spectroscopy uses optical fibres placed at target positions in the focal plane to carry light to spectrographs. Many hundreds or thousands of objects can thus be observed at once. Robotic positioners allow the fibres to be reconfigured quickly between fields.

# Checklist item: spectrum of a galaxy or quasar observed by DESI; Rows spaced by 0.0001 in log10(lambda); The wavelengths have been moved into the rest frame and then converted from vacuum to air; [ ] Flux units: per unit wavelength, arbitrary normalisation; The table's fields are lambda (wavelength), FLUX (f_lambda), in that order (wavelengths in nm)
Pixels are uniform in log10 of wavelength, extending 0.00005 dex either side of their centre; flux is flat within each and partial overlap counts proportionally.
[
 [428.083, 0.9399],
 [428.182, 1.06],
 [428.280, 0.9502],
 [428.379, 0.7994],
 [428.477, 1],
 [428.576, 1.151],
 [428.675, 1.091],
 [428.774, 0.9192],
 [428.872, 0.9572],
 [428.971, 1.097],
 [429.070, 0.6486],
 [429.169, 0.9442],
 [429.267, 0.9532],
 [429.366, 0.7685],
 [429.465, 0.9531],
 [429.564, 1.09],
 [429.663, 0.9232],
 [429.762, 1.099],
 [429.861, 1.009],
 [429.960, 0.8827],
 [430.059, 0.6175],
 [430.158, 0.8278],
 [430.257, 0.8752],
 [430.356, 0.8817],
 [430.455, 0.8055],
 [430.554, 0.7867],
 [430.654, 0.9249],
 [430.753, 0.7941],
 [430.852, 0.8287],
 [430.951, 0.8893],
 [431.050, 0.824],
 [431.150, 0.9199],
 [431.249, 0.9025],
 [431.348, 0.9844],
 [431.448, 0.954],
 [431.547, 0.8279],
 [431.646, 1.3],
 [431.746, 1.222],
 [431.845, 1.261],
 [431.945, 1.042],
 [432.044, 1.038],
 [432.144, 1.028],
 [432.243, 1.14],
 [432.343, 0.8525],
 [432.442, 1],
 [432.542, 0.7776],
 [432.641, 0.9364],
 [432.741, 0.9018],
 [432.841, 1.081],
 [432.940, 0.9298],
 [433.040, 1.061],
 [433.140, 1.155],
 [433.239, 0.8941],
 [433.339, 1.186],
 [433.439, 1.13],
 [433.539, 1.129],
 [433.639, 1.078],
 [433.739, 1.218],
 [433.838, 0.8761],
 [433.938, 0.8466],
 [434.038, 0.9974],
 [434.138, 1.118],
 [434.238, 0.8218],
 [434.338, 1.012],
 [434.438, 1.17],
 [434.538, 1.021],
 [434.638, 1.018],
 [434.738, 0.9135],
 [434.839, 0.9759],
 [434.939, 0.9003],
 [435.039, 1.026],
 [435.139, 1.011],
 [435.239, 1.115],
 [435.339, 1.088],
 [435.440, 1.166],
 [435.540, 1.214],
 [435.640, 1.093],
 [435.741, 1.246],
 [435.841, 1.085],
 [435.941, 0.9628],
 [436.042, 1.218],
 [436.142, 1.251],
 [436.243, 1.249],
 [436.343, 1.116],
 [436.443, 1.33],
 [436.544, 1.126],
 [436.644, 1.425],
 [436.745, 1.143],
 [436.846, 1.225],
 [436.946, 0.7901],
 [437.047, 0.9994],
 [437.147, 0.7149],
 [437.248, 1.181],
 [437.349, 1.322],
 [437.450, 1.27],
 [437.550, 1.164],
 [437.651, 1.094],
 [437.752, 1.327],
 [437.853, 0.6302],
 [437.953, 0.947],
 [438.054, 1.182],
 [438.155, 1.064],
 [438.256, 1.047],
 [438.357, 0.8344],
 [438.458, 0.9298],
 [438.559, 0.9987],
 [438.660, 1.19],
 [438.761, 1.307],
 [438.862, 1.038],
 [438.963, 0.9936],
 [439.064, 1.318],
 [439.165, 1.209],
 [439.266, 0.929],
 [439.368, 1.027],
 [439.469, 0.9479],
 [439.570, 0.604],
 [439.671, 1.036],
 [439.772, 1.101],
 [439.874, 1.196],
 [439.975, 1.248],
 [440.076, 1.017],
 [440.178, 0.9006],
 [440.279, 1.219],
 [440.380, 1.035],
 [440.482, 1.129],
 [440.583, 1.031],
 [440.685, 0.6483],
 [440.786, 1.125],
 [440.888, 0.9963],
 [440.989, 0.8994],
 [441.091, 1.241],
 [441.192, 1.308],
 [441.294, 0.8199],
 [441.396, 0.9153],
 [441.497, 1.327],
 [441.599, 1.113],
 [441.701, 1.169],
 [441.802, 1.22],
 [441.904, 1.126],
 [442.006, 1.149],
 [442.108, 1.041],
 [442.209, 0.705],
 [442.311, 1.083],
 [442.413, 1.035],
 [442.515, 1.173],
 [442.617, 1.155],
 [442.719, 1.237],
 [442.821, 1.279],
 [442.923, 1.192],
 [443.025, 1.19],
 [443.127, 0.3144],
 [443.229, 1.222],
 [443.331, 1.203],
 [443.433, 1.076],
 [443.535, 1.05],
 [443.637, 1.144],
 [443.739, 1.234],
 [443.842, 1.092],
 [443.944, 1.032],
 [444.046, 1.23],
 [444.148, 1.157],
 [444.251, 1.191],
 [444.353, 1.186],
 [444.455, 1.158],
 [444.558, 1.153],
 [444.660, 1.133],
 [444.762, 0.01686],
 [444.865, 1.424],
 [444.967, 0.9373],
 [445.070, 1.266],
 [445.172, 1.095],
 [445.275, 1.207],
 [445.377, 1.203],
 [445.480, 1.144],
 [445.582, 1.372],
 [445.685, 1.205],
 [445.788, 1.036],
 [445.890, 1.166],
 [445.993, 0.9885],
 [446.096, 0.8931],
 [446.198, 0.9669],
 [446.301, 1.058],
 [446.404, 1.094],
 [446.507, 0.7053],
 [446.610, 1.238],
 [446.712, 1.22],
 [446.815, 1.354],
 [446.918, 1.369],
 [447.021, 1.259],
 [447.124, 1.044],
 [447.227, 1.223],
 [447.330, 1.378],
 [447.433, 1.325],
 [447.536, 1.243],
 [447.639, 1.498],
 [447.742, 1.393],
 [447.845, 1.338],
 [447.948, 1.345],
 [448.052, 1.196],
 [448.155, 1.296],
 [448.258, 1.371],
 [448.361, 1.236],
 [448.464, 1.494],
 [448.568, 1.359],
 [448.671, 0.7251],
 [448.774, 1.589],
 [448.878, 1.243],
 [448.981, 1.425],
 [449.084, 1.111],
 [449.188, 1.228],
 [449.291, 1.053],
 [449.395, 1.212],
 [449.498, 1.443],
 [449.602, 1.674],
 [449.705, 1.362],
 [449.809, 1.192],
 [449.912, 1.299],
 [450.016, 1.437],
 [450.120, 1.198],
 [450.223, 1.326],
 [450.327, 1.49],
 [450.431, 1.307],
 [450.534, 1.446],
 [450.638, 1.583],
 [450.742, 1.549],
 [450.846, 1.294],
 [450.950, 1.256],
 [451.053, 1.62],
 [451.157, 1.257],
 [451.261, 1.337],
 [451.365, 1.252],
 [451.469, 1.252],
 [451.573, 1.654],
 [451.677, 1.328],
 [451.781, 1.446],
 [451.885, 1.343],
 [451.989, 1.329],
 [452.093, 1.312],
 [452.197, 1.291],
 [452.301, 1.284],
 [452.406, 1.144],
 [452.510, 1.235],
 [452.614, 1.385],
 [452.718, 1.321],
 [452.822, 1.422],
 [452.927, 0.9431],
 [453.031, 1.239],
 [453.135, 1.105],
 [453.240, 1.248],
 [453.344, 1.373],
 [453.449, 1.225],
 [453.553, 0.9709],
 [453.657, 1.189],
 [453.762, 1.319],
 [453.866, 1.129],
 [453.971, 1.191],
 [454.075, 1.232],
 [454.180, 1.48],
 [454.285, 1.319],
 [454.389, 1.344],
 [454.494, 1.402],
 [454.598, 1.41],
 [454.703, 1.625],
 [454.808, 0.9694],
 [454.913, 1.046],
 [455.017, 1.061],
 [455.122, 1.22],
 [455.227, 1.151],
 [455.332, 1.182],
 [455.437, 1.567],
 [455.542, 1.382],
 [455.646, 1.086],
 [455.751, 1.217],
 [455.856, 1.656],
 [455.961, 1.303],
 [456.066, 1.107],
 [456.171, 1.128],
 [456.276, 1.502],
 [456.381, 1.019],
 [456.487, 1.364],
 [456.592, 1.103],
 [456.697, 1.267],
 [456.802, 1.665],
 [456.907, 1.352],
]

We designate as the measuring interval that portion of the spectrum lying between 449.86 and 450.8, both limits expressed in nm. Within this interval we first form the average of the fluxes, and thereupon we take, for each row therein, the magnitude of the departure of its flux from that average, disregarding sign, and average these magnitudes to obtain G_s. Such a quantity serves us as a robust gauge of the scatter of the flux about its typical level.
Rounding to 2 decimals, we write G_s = 0.11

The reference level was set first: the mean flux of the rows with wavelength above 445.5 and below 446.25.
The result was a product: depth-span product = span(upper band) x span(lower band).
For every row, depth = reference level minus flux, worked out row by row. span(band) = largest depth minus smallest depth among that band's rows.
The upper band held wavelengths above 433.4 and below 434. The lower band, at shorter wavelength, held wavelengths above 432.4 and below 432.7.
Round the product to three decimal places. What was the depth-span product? 0.083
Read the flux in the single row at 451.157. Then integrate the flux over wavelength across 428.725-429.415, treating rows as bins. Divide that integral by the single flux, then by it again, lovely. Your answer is 0.393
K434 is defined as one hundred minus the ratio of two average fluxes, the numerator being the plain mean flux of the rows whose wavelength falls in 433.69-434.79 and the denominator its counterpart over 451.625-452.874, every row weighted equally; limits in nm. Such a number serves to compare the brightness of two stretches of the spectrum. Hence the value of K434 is 99.2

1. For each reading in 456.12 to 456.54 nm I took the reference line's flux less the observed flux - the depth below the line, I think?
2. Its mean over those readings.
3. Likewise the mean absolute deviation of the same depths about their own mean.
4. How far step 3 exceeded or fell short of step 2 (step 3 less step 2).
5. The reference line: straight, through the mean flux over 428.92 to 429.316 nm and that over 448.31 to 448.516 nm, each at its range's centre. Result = -0.12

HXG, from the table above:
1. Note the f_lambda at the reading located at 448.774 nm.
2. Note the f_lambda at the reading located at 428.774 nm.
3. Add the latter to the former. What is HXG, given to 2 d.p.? 2.51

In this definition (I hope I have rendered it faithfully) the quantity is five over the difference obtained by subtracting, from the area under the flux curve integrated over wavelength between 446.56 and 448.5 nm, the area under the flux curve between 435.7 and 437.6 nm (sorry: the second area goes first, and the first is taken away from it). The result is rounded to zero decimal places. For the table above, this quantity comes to -14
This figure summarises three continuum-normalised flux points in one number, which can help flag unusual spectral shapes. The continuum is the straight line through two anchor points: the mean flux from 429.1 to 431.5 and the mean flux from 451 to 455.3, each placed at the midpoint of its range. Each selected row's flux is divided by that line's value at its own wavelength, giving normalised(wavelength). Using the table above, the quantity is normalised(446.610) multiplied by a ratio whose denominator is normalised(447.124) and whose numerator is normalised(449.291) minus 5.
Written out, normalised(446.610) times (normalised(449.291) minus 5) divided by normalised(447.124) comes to -4.9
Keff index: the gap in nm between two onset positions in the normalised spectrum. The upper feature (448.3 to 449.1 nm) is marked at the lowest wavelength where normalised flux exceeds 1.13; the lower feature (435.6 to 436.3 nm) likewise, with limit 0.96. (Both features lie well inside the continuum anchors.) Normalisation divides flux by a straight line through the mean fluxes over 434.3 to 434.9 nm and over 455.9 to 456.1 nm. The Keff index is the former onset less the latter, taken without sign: 12.82 nm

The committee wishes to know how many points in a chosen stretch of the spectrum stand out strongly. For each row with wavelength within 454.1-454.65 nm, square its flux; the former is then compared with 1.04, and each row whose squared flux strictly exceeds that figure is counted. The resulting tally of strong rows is 5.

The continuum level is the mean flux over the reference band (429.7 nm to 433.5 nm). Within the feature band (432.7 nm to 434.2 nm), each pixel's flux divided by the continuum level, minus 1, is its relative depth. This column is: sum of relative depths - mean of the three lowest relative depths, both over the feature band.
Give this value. 1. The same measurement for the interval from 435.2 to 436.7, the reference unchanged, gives 3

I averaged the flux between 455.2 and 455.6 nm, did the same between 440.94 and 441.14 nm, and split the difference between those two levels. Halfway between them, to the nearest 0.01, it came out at 1.20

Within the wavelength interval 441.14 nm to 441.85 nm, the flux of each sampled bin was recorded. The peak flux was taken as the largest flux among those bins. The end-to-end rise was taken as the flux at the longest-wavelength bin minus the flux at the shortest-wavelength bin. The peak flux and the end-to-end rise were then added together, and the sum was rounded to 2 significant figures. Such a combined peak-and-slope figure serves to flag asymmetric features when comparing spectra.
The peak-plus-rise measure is 1.2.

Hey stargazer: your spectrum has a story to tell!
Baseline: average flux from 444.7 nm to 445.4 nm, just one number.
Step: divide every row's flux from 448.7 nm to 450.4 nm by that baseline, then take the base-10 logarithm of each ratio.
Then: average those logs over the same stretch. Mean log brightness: 0.11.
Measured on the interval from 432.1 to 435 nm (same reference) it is -0.01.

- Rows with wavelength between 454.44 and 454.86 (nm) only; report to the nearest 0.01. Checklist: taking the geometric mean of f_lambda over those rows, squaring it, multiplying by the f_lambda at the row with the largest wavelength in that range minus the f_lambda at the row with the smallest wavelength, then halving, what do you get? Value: -0.38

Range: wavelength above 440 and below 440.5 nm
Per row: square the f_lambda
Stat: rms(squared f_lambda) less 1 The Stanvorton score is 0.2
